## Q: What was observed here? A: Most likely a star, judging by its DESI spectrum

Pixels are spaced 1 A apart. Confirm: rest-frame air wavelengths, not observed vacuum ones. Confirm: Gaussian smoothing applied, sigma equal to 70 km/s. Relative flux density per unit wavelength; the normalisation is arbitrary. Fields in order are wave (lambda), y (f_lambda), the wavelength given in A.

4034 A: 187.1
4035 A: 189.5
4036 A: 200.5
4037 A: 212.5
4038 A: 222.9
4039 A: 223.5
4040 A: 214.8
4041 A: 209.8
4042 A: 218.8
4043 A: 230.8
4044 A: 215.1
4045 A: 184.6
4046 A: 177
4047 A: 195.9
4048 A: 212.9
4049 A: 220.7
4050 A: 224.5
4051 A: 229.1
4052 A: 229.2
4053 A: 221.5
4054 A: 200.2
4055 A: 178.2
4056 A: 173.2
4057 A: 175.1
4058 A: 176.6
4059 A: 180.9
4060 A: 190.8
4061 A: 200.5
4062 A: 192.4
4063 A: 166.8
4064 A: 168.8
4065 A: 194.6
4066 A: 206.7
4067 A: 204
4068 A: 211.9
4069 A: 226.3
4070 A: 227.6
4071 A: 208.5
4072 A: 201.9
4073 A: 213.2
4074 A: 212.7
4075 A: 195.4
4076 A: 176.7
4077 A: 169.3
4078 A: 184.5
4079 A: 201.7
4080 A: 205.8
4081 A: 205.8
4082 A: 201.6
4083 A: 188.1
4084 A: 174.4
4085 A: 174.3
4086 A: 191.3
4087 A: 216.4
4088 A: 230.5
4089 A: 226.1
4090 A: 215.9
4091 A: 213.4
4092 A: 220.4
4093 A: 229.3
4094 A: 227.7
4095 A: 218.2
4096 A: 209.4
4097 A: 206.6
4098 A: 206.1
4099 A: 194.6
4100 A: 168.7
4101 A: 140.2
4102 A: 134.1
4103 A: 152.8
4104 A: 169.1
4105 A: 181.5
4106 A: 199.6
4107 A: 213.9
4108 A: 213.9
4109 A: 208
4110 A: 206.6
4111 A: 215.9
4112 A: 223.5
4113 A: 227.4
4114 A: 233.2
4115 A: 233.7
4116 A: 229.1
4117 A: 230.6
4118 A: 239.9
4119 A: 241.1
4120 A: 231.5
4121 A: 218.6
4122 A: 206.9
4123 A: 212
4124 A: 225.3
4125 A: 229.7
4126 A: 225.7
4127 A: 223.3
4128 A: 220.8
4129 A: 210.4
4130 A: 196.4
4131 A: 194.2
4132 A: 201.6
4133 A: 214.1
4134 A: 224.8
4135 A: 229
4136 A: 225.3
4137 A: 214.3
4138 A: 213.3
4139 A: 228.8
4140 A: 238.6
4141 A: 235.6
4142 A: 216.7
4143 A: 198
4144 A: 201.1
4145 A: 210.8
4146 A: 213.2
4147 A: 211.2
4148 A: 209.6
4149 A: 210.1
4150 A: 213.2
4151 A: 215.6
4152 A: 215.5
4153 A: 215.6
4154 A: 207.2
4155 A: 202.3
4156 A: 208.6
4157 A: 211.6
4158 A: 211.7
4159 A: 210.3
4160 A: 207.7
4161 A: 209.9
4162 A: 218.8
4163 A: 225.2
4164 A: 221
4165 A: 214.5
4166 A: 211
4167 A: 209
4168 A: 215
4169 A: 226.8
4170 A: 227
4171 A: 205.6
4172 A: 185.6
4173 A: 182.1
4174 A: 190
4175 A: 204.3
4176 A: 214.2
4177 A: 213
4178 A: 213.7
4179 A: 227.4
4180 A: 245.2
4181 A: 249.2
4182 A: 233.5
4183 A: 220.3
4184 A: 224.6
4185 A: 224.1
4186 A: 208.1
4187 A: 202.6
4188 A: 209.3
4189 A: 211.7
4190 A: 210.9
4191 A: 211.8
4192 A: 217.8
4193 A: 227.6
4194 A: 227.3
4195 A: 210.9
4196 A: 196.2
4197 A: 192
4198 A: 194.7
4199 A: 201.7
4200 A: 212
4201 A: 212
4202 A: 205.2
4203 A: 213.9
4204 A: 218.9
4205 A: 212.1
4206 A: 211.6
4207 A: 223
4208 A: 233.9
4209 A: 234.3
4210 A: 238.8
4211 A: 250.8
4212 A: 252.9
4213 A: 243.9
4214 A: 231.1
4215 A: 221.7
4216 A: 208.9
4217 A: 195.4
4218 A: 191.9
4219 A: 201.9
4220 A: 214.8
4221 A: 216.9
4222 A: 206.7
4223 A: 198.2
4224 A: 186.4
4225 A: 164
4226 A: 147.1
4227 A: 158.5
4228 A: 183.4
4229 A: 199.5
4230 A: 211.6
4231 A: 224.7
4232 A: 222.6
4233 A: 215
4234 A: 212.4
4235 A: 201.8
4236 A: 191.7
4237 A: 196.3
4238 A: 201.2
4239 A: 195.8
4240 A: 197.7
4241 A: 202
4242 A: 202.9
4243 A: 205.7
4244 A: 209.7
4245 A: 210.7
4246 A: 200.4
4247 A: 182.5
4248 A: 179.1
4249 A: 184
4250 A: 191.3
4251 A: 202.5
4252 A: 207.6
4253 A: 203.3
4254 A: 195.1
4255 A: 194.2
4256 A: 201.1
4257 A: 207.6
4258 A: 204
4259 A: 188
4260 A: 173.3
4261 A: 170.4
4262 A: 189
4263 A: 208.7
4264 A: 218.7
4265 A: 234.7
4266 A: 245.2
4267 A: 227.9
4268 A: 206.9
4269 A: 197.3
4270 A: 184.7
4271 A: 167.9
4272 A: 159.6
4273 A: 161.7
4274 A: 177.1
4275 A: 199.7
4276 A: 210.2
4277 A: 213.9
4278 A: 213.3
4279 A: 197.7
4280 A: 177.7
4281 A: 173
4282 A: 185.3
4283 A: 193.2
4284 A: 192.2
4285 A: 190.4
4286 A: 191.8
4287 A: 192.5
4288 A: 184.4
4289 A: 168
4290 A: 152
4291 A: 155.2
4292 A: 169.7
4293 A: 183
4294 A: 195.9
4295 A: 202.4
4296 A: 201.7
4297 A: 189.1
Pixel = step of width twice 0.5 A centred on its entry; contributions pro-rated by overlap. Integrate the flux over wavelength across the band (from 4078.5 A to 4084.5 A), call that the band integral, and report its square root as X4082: 34.31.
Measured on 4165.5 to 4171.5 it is 35.98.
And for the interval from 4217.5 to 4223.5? 35.08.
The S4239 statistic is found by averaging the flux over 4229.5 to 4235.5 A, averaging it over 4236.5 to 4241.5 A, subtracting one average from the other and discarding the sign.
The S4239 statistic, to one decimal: 16.1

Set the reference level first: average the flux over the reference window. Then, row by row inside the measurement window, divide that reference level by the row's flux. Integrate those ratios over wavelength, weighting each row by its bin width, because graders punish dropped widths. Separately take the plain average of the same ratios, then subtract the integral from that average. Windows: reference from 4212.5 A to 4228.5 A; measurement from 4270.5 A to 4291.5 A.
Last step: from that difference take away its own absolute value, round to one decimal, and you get -43.6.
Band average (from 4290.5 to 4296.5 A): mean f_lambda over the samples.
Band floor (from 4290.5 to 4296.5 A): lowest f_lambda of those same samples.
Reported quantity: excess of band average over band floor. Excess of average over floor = 29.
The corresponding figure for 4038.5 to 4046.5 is 32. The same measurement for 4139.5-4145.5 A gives 19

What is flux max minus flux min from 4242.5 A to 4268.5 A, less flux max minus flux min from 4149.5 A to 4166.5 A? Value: 52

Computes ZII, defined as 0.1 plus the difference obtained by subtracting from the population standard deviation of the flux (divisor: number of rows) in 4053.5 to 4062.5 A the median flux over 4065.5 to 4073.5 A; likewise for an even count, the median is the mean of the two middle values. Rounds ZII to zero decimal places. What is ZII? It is -200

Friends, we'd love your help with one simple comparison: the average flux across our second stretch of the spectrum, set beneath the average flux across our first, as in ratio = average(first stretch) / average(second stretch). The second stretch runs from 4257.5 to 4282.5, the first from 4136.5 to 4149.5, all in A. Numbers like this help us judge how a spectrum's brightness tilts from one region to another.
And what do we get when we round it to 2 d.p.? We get 1.10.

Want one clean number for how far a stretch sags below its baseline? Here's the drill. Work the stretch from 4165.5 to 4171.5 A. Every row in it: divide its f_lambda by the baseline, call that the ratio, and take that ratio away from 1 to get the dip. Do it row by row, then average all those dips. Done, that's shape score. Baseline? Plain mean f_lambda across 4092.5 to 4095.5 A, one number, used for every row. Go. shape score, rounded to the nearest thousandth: 0.041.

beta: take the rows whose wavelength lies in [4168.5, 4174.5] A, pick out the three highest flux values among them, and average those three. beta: 220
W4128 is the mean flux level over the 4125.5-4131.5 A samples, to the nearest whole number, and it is 212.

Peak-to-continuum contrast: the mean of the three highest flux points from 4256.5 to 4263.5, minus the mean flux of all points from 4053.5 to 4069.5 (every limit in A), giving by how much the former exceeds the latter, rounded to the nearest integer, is 16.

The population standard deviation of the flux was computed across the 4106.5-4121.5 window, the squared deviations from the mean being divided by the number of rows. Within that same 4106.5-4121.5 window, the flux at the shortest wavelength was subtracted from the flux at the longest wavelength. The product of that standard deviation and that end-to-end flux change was 50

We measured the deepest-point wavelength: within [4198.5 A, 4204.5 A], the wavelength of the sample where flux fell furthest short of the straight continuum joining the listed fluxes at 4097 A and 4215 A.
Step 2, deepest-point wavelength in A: 4199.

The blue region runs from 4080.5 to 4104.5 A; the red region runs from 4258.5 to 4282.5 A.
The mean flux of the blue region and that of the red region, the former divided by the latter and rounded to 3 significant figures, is 1.01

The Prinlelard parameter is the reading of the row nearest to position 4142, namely 216.7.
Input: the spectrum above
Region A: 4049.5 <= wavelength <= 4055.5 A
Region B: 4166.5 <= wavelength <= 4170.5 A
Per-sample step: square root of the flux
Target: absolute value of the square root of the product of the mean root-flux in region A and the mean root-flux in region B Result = 14.7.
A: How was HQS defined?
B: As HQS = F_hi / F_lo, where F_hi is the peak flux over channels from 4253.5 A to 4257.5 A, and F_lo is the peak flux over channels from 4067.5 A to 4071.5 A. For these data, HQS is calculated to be 0.912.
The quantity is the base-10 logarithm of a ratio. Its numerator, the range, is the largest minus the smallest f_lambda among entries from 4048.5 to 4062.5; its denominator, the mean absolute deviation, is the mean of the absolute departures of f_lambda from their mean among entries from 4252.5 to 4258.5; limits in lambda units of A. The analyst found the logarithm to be 1.1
